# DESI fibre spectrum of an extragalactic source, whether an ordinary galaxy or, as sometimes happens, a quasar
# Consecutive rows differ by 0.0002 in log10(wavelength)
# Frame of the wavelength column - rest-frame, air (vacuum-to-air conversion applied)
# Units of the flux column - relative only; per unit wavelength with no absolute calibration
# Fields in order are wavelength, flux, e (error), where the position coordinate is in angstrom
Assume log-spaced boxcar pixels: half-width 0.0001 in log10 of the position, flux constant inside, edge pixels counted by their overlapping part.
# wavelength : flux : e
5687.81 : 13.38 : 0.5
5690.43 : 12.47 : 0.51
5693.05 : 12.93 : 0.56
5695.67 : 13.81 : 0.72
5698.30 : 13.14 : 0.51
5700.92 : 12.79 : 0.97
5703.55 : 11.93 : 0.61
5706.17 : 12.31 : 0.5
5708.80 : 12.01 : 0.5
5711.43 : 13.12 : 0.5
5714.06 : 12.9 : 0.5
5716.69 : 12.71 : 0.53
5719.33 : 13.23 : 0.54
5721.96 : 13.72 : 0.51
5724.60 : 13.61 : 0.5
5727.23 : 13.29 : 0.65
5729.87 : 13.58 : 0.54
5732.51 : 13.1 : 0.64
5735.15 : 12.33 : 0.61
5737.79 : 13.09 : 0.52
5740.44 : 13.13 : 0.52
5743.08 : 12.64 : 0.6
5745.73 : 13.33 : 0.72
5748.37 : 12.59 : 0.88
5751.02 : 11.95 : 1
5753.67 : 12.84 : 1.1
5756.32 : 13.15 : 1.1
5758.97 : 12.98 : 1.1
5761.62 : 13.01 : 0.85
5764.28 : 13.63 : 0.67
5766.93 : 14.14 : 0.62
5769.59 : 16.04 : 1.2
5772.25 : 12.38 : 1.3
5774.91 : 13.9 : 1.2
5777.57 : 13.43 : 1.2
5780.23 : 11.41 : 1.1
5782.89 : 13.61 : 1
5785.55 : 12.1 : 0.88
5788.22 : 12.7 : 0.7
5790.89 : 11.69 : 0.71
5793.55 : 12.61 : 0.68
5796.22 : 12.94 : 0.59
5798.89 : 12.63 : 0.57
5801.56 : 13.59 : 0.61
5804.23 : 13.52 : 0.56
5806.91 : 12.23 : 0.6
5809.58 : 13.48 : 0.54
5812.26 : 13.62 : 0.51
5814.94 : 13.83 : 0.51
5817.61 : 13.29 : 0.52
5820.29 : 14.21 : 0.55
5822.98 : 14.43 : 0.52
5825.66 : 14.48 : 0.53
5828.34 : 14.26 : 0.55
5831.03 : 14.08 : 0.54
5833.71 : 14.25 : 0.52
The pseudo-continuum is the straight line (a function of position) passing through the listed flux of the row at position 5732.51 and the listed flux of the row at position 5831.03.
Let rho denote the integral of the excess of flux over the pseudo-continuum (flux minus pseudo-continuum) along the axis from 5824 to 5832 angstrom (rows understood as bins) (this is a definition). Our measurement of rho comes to 2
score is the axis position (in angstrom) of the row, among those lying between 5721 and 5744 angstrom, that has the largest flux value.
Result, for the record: 5721.96 angstrom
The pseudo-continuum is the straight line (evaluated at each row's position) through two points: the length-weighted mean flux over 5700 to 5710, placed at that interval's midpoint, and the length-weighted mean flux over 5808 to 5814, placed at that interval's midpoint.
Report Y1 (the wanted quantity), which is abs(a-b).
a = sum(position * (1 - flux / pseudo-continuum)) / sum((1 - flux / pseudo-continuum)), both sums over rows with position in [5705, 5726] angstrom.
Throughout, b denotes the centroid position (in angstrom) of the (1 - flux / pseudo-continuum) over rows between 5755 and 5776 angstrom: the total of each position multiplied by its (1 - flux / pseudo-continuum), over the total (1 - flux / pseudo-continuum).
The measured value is 48.2 angstrom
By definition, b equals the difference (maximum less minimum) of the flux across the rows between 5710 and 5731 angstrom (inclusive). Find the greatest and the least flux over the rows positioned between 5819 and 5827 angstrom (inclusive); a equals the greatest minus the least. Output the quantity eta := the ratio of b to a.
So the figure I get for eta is 3.74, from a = 0.27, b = 1.01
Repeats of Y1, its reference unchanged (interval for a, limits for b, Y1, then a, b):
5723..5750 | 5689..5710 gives 36.5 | 5731.2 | 5694.7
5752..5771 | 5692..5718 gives 66.4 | 5767.2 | 5700.9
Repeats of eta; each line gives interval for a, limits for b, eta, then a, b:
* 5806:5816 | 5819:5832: 0.25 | 1.60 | 0.40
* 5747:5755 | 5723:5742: 1.44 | 0.89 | 1.28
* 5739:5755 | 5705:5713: 0.80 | 1.38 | 1.11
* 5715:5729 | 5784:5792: 1.00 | 1.01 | 1.01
